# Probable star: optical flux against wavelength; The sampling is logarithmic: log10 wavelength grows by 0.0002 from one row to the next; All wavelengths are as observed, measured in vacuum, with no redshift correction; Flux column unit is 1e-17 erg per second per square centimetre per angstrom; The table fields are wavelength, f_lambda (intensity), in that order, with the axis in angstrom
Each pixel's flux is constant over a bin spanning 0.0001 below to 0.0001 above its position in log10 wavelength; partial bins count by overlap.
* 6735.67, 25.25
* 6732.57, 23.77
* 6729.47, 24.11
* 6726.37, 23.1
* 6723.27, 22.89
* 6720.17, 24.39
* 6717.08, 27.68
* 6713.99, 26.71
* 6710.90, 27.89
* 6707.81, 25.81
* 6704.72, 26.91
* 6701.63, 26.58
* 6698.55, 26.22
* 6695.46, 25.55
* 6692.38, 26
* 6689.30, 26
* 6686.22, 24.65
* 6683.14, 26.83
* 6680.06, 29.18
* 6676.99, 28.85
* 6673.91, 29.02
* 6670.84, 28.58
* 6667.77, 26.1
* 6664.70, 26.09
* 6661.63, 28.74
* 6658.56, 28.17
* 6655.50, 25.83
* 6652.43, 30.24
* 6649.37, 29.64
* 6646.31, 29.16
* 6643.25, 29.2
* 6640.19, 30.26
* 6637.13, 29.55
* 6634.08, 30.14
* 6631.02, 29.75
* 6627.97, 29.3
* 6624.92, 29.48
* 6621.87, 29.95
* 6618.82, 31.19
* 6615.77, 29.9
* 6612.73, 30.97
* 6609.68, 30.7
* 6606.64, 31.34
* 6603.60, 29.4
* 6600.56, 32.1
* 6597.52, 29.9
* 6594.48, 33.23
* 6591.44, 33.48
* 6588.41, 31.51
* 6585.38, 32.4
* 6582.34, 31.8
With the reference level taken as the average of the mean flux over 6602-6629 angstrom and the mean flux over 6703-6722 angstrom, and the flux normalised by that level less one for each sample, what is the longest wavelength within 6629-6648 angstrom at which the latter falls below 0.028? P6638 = 6646.31 angstrom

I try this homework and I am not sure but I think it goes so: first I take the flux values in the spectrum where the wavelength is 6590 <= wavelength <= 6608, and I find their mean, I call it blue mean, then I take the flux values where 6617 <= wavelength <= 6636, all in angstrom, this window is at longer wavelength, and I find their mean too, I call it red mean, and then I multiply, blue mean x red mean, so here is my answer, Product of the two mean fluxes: 946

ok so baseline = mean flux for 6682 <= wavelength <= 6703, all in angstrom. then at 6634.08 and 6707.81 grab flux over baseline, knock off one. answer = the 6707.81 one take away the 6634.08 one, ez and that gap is -0.17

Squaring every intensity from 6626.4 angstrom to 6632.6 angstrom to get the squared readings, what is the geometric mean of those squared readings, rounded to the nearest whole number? 872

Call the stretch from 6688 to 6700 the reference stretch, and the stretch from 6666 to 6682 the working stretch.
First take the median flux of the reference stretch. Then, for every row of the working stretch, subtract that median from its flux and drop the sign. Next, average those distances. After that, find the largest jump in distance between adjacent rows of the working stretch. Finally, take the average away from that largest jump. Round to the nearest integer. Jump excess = 0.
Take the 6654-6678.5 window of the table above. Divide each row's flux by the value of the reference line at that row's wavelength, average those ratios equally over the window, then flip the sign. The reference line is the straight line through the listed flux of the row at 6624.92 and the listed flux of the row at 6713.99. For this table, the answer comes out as -0.982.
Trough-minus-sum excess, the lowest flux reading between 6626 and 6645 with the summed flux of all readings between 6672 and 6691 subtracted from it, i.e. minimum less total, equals -135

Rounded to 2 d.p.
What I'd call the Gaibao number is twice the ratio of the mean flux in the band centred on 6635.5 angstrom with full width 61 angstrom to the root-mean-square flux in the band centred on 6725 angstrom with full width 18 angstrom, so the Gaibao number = 2.42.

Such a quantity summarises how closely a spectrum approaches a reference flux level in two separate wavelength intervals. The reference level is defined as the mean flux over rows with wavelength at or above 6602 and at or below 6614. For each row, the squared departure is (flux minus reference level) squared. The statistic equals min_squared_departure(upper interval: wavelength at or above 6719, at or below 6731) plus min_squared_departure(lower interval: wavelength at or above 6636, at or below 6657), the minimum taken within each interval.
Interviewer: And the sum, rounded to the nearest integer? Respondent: 39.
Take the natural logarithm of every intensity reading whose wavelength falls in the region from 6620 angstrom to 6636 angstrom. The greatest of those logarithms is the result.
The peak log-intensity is 3.41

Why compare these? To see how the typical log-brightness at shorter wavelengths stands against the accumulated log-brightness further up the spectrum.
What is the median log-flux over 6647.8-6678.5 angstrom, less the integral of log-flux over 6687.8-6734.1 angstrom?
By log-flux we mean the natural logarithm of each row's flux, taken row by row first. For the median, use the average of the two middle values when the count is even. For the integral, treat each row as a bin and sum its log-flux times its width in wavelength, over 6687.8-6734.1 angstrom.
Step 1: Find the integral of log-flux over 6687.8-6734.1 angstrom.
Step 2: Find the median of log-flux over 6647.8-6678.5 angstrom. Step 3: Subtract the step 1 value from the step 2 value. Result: -147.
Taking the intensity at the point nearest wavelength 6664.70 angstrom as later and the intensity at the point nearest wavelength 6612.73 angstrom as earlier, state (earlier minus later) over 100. 0.05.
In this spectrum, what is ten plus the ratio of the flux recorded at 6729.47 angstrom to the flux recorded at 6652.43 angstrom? 10.8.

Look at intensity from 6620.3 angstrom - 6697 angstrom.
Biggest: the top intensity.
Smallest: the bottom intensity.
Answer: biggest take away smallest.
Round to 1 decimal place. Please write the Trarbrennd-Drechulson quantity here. 5.6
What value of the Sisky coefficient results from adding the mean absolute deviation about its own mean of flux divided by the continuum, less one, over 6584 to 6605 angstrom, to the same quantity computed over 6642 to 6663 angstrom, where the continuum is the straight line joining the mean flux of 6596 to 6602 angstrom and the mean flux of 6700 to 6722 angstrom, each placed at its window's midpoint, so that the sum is 0.07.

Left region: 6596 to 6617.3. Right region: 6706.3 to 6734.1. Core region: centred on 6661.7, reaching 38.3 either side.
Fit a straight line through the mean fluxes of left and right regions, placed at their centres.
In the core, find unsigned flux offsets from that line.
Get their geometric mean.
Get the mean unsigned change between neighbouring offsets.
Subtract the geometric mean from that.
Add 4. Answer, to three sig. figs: 4.10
